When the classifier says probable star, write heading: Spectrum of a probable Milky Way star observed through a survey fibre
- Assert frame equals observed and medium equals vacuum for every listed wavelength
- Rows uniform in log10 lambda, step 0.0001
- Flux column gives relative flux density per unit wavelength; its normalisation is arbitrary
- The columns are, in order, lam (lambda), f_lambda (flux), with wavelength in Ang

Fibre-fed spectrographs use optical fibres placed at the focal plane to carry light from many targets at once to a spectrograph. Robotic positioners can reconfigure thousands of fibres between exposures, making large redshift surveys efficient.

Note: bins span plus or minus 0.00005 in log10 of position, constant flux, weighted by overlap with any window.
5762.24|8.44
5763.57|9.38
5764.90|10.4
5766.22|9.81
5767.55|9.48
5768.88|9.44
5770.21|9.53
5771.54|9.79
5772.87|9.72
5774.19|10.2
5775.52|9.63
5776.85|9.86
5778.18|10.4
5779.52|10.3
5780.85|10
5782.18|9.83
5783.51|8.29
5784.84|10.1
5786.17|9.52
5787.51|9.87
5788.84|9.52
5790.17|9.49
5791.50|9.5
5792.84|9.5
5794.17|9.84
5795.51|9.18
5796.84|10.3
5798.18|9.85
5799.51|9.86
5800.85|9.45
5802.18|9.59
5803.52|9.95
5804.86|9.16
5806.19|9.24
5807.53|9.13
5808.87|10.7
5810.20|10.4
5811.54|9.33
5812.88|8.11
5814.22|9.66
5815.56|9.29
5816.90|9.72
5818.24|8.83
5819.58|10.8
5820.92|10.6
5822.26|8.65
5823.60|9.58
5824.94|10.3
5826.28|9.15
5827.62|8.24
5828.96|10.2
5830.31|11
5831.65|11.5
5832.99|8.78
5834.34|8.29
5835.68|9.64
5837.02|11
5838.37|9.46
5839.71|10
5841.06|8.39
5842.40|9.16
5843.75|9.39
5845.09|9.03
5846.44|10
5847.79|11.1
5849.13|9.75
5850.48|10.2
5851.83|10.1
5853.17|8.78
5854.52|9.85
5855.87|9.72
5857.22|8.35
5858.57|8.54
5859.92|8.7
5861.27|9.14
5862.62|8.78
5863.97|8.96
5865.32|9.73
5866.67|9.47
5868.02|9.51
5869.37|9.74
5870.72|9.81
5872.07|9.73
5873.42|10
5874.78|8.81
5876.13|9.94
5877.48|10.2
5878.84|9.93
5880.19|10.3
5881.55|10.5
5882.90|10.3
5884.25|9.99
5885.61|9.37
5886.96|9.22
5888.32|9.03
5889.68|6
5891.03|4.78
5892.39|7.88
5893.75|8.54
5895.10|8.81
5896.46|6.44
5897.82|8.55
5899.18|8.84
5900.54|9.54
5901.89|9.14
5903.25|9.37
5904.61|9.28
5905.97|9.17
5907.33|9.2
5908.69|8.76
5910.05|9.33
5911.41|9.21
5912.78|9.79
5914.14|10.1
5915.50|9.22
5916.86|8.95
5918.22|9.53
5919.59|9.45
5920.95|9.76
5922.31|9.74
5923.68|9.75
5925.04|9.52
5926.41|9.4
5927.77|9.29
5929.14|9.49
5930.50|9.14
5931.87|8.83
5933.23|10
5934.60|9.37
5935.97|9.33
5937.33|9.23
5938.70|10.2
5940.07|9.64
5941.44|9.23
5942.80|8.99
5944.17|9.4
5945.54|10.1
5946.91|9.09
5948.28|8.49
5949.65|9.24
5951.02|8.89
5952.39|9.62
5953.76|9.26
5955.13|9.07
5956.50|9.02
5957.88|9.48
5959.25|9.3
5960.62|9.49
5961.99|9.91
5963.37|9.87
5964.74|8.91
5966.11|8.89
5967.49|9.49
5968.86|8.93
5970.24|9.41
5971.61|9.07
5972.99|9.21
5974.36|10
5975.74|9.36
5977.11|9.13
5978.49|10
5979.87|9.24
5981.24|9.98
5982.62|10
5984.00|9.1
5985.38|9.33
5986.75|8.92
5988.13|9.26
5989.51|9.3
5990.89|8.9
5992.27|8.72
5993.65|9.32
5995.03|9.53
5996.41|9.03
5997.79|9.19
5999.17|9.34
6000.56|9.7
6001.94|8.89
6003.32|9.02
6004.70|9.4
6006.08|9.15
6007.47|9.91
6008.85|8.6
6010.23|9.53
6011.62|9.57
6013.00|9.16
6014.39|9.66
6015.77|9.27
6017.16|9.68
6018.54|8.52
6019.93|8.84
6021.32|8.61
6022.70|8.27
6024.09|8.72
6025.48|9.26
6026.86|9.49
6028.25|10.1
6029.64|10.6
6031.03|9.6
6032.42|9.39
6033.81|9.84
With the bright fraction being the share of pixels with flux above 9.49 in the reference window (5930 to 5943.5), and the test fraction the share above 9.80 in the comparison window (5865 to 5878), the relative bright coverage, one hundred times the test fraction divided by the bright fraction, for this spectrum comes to 133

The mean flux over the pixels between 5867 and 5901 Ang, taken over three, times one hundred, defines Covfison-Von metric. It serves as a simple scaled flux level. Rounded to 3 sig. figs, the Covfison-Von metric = 301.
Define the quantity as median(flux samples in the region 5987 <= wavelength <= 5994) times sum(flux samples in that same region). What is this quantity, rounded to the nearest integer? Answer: 421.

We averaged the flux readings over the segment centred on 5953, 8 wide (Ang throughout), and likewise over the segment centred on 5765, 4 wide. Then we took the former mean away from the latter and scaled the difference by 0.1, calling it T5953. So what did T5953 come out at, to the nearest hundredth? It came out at 0.07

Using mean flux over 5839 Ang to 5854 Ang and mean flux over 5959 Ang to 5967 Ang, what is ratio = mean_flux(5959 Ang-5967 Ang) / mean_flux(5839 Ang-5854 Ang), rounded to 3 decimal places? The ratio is 0.976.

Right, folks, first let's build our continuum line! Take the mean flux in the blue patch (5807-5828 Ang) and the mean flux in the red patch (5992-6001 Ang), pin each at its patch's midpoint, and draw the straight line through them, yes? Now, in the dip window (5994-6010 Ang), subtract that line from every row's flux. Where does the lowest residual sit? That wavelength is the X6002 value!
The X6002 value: 6008.85 Ang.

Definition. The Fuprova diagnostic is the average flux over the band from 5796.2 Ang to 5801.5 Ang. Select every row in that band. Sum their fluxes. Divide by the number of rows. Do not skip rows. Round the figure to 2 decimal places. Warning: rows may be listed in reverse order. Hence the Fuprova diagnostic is 9.86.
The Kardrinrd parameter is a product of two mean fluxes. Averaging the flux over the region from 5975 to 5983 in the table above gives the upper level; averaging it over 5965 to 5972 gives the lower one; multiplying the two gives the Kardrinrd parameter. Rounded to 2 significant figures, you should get 88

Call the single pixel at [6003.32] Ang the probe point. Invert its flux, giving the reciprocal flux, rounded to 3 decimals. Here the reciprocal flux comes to 0.111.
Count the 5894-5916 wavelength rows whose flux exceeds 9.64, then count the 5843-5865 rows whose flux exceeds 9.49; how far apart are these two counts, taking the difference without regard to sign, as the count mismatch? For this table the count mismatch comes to 5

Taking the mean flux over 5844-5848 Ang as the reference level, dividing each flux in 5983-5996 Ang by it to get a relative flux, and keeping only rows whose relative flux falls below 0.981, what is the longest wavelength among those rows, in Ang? 5995.03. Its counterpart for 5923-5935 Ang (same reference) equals 5934.60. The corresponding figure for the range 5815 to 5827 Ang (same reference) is 5826.28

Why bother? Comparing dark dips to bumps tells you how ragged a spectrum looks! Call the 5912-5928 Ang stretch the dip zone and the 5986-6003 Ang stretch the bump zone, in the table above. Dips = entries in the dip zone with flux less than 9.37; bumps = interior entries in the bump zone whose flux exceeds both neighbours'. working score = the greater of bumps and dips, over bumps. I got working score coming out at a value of 1.0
